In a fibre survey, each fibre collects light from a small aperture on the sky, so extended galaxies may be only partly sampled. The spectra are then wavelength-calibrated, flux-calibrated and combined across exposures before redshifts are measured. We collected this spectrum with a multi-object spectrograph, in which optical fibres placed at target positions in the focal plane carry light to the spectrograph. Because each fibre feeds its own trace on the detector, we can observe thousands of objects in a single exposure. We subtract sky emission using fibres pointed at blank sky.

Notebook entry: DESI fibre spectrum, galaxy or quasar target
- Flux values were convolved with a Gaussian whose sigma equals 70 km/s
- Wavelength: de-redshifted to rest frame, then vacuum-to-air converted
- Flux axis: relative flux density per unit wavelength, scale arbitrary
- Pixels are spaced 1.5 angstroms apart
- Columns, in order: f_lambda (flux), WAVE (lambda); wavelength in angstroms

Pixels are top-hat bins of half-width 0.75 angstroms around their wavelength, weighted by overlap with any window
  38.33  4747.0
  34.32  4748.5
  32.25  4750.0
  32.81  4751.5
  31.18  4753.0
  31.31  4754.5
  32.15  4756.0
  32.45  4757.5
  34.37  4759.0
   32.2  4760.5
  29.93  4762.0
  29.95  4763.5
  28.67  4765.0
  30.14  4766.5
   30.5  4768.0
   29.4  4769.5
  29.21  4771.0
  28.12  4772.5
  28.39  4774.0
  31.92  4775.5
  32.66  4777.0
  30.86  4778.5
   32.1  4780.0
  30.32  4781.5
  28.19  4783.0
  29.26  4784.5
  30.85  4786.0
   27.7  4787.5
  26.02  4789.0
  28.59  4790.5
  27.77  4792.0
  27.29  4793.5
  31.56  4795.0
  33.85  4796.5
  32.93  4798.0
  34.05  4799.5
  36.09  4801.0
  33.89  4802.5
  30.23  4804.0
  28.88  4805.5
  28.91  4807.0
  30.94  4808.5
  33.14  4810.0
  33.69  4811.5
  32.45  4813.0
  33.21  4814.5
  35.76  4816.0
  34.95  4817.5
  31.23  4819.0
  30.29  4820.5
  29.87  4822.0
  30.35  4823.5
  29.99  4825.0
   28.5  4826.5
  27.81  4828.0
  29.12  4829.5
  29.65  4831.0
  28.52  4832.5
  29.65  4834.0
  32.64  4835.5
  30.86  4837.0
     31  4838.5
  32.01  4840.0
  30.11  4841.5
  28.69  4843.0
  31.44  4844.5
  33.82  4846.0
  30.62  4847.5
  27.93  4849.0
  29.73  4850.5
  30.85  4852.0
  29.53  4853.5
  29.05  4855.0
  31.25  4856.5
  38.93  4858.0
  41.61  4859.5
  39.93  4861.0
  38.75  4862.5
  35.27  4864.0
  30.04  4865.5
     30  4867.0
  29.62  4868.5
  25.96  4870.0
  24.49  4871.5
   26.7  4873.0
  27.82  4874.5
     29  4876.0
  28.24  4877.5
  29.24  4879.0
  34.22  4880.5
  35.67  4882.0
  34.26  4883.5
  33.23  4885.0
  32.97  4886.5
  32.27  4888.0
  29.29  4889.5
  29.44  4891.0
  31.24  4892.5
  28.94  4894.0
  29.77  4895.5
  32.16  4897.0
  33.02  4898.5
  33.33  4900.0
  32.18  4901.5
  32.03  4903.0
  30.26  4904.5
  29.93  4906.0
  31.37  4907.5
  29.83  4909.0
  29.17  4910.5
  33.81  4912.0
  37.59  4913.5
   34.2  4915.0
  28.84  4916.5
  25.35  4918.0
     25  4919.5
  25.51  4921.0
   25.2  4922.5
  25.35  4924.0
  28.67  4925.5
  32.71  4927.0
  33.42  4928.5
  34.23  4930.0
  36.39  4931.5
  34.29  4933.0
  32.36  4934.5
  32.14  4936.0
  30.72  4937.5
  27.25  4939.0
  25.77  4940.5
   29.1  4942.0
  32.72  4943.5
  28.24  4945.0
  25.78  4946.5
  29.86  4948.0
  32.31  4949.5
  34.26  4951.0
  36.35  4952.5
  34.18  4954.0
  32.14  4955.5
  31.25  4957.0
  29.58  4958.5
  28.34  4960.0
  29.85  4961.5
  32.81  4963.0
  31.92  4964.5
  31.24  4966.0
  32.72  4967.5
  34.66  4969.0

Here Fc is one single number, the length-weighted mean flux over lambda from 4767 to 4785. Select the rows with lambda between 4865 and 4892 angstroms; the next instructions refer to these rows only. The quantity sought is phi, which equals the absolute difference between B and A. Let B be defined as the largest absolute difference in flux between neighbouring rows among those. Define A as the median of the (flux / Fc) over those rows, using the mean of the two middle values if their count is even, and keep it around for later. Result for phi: 4.0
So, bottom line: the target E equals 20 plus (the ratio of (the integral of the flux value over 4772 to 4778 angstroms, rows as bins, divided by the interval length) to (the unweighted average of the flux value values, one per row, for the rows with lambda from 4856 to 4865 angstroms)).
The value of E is 20.8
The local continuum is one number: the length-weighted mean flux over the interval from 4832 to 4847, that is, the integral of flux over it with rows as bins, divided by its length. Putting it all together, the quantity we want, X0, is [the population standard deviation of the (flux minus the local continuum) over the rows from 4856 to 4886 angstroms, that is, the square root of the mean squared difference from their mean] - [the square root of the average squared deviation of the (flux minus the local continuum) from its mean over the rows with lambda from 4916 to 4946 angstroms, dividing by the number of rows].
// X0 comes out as 1.3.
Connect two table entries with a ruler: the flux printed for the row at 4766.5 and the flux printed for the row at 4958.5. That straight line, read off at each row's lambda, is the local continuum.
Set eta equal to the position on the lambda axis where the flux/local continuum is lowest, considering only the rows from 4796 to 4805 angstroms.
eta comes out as 4804.0 angstroms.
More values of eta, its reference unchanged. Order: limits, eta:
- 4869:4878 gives 4871.5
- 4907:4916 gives 4910.5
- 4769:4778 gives 4772.5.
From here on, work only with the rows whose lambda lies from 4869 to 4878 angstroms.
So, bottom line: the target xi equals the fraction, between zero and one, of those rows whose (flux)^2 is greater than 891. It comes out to 0.00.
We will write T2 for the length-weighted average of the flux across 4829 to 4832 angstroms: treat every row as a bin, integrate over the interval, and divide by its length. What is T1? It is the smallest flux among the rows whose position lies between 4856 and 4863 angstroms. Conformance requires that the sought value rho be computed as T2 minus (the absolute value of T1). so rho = -2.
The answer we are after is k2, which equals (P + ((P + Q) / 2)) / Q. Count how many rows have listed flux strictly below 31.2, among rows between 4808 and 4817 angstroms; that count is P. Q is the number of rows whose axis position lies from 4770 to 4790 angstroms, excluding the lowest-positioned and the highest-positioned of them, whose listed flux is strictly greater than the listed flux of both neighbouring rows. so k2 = 1.0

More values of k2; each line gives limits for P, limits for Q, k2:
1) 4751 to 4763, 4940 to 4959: 2.0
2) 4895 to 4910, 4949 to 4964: 6.5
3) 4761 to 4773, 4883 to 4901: 12.5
